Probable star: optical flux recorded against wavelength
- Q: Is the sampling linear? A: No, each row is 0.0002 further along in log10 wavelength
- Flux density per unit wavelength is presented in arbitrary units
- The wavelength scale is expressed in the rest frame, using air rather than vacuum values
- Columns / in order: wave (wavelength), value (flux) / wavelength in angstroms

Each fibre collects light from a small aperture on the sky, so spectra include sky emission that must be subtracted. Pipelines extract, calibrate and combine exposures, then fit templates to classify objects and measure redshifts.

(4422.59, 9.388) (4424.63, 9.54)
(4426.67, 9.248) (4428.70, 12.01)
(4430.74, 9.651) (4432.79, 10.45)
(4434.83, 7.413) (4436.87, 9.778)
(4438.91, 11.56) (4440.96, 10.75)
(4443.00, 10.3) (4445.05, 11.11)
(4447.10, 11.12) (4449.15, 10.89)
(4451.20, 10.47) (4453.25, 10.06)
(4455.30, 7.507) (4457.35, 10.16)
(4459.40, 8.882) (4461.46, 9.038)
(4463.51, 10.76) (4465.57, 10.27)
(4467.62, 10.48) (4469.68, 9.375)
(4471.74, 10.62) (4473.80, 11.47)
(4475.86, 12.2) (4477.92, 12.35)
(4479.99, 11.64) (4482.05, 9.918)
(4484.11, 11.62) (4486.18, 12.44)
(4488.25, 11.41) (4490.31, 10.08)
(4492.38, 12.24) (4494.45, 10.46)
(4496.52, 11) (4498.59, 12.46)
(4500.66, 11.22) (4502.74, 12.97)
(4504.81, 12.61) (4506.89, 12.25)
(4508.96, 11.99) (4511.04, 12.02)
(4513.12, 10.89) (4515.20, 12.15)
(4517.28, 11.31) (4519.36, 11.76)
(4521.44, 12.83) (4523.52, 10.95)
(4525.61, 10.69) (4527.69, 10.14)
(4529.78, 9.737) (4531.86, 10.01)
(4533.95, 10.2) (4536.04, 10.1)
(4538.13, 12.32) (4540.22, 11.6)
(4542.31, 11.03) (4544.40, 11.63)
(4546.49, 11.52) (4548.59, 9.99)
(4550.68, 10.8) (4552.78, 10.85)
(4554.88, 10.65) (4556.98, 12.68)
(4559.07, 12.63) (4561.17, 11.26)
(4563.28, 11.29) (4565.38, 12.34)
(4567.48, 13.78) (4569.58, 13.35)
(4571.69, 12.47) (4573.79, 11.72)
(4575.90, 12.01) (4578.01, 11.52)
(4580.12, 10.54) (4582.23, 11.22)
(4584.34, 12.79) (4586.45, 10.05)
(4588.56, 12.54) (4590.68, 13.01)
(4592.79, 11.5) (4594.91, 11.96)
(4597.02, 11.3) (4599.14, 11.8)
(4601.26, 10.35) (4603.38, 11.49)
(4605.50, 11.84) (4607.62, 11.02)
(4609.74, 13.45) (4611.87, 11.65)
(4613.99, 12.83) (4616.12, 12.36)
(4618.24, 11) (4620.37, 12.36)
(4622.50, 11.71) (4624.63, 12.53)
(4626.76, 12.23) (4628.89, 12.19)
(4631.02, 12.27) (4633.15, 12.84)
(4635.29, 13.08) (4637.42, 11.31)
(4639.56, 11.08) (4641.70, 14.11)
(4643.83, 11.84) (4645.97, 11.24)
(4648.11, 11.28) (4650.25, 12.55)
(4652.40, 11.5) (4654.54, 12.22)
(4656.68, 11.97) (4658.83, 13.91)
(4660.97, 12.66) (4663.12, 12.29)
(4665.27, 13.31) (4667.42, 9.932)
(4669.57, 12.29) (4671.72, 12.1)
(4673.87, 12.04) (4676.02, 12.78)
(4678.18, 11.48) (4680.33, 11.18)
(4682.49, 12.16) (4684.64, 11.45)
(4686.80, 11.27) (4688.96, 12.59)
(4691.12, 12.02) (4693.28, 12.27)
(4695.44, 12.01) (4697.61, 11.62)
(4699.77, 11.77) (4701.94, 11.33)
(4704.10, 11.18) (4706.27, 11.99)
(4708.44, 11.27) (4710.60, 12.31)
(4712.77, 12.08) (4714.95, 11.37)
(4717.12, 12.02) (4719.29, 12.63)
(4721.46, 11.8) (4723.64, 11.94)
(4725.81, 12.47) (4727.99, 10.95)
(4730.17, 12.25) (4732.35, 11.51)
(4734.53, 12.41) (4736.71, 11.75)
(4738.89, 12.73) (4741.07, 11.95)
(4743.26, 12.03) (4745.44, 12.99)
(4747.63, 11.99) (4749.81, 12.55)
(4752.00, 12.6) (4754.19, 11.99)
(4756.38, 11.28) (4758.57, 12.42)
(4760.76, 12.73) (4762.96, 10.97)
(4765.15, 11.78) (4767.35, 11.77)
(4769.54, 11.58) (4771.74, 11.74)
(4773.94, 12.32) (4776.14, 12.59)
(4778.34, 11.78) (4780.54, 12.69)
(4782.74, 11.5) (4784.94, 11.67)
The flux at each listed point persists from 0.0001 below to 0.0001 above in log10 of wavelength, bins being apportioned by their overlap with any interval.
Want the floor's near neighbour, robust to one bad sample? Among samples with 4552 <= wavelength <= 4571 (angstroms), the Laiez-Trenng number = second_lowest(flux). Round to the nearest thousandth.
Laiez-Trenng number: 10.850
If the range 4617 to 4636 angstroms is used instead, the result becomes 11.710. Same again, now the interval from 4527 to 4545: 10.010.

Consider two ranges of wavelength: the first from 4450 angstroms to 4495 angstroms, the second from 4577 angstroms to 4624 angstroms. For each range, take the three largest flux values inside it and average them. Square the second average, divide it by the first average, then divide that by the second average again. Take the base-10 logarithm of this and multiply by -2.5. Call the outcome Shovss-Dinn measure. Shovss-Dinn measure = -0.06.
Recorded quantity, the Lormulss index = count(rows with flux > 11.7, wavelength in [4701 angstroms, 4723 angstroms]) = 6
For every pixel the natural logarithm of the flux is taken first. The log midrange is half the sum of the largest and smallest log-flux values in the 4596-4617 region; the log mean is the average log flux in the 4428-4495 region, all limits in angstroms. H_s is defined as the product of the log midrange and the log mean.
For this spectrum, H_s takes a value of 5.8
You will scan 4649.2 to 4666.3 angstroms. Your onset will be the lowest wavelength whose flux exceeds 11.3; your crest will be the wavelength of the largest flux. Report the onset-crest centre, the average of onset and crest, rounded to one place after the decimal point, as 4654.5 angstroms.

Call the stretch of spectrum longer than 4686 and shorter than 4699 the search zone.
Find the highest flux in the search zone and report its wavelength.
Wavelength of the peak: 4688.96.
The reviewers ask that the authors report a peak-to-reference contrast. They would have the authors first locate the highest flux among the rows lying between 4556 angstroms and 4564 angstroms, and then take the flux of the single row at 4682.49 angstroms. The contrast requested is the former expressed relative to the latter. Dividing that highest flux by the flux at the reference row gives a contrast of 1.04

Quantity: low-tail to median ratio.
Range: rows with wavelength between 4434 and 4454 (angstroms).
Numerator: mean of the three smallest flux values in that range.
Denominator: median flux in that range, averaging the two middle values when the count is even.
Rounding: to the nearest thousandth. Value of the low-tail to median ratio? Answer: 0.856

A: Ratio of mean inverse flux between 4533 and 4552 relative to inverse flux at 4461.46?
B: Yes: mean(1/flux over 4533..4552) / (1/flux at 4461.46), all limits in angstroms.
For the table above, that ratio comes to 0.82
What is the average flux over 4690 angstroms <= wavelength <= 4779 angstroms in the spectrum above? 12.0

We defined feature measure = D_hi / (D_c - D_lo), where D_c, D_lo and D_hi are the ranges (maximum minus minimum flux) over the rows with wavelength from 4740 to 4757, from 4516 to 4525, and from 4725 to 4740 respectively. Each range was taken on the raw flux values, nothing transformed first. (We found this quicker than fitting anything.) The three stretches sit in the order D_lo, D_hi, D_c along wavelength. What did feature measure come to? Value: -10.5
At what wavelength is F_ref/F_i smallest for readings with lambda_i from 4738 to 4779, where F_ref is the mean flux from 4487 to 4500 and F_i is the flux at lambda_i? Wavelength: 4745.44 angstroms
